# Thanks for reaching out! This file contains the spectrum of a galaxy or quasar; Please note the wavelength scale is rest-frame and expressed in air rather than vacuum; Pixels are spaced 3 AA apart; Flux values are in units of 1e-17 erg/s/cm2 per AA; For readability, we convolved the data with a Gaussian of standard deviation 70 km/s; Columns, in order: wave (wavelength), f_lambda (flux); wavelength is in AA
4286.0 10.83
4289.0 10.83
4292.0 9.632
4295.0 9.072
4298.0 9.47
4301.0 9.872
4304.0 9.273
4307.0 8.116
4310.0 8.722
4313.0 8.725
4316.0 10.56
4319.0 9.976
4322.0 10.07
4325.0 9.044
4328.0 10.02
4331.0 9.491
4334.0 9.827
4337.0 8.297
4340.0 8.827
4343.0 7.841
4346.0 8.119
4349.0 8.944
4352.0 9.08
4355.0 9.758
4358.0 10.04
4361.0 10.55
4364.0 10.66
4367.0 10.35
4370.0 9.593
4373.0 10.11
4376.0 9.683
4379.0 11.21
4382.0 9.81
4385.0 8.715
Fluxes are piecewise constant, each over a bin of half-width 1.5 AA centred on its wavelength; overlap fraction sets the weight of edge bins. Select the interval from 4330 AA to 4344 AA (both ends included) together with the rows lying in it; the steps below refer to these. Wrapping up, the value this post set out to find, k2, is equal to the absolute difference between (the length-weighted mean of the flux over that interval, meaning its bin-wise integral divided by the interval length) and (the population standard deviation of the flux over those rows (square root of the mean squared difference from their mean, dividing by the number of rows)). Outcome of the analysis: 8.14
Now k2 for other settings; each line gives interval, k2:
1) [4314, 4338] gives 9.01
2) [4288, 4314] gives 8.54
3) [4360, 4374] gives 9.87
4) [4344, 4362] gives 8.54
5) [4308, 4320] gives 8.62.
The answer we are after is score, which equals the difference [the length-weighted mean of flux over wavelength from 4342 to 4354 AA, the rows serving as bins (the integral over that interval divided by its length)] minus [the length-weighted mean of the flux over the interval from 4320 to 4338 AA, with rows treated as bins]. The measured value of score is -0.9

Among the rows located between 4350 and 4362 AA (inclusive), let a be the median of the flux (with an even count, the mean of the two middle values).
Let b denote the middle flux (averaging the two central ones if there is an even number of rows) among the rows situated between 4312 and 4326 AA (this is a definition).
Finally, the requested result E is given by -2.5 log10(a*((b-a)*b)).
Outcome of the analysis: -2.2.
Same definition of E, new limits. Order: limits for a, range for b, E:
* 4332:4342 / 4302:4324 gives -3.9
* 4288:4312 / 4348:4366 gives -4.2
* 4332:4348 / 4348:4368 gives -5.4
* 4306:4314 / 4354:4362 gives -5.2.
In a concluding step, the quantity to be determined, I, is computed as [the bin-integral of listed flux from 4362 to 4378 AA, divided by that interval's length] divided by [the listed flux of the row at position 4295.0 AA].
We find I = 1.12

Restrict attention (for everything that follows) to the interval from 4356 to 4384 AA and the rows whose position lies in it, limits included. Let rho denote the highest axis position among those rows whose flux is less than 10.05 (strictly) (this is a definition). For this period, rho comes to 4382.0 AA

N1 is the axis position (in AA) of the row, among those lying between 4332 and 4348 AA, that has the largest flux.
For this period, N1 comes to 4334.0 AA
